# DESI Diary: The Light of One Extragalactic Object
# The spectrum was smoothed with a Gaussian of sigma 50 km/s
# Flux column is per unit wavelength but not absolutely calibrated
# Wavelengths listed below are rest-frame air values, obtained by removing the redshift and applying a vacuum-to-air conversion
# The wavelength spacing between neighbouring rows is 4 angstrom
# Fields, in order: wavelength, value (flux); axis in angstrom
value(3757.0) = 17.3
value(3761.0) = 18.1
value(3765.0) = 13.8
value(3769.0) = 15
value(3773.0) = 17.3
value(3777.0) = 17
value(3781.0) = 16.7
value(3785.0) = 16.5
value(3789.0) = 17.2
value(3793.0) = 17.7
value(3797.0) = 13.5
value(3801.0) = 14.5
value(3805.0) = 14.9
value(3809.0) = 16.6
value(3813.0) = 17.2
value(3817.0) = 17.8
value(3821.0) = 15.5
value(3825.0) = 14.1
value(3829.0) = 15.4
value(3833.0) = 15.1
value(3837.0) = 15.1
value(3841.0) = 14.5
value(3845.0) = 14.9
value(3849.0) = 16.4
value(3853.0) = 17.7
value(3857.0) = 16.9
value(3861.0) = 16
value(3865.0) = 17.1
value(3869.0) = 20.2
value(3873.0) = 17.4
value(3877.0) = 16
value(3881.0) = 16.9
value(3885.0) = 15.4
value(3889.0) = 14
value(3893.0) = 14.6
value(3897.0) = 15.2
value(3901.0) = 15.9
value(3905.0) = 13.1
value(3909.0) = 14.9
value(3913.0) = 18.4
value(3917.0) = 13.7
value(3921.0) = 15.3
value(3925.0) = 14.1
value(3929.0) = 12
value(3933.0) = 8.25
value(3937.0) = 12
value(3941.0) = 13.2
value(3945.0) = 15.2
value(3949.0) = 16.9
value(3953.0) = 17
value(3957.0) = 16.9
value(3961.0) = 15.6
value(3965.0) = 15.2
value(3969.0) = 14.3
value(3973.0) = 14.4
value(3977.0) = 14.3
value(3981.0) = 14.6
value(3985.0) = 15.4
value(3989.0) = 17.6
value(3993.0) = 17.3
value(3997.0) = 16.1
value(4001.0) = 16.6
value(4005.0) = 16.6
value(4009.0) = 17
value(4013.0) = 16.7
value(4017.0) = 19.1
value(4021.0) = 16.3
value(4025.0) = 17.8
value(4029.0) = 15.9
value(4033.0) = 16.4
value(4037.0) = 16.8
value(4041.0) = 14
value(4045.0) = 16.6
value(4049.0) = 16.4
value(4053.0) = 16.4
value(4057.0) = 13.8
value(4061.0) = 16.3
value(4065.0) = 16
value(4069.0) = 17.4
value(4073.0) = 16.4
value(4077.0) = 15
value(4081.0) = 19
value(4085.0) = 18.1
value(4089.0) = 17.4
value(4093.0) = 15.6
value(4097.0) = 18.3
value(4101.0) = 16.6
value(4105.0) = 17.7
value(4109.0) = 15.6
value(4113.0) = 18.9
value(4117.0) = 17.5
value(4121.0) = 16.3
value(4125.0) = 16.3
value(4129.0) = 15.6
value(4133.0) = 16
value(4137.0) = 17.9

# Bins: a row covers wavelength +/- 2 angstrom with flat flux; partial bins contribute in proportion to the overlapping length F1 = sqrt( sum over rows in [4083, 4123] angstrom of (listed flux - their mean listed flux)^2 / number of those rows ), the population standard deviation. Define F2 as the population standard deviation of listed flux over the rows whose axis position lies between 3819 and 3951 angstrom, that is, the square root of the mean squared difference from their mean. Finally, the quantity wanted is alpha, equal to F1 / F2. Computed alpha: 0.51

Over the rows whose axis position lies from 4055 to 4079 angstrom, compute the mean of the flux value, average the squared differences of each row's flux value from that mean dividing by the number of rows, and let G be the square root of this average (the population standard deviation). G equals 1.14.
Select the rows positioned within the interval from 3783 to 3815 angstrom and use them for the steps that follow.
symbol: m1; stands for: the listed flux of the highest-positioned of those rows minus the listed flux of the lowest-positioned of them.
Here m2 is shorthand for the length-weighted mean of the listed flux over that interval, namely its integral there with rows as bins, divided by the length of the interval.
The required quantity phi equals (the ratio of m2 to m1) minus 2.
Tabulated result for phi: 21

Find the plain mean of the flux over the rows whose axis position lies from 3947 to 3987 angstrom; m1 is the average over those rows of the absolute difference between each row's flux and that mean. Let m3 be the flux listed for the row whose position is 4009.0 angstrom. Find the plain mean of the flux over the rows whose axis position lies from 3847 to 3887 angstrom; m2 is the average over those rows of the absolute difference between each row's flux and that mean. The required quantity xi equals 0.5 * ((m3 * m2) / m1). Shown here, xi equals 8.2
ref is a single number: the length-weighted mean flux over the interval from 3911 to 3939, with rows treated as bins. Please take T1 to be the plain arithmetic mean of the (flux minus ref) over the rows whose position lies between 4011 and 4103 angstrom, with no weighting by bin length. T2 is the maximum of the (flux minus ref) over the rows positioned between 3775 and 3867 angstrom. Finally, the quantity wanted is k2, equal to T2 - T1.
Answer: 1.2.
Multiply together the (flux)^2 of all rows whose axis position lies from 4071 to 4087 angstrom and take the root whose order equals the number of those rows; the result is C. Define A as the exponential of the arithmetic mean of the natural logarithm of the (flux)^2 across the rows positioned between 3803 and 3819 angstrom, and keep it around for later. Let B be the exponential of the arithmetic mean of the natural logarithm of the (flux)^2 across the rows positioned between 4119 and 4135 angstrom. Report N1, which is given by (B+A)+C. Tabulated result 824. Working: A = 275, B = 258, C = 291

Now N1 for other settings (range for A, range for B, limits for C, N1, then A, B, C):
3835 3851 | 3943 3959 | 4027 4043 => 751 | 231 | 272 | 248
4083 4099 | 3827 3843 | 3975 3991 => 763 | 300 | 226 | 238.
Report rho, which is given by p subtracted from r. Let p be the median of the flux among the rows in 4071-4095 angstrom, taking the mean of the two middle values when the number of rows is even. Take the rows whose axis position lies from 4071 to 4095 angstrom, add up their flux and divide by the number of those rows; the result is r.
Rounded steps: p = 16.9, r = 16.9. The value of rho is 0.0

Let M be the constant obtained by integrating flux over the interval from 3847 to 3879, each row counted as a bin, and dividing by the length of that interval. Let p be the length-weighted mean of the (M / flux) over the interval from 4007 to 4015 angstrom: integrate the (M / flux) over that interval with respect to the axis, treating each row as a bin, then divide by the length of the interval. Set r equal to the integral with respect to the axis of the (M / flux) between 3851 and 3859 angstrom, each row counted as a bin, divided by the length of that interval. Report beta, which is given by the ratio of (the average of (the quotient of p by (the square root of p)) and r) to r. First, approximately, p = 1.02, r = 1.00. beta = 1.01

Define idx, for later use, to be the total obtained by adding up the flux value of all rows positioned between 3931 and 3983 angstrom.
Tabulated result 188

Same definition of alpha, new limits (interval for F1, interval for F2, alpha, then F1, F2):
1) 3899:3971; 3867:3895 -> 1.19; 2.3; 1.9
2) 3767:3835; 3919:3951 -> 0.52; 1.3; 2.5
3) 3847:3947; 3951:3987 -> 2.40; 2.4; 1.0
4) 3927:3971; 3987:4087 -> 2.12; 2.6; 1.2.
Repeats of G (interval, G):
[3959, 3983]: 0.50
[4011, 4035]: 1.09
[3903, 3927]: 1.72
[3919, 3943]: 2.22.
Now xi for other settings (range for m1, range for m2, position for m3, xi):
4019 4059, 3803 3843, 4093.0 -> 8.4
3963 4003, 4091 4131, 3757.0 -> 8.3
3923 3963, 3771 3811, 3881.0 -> 4.3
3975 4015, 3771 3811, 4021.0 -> 10.3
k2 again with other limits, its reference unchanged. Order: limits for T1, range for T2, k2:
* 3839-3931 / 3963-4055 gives 3.4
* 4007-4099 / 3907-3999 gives 1.8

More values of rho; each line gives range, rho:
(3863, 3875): 0.8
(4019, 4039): 0.2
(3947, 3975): 0.2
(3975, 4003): -0.1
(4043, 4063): -0.5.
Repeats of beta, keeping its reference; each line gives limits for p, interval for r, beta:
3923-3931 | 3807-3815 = 1.07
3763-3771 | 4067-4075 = 1.04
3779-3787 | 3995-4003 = 0.98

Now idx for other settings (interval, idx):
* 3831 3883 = 214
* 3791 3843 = 202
